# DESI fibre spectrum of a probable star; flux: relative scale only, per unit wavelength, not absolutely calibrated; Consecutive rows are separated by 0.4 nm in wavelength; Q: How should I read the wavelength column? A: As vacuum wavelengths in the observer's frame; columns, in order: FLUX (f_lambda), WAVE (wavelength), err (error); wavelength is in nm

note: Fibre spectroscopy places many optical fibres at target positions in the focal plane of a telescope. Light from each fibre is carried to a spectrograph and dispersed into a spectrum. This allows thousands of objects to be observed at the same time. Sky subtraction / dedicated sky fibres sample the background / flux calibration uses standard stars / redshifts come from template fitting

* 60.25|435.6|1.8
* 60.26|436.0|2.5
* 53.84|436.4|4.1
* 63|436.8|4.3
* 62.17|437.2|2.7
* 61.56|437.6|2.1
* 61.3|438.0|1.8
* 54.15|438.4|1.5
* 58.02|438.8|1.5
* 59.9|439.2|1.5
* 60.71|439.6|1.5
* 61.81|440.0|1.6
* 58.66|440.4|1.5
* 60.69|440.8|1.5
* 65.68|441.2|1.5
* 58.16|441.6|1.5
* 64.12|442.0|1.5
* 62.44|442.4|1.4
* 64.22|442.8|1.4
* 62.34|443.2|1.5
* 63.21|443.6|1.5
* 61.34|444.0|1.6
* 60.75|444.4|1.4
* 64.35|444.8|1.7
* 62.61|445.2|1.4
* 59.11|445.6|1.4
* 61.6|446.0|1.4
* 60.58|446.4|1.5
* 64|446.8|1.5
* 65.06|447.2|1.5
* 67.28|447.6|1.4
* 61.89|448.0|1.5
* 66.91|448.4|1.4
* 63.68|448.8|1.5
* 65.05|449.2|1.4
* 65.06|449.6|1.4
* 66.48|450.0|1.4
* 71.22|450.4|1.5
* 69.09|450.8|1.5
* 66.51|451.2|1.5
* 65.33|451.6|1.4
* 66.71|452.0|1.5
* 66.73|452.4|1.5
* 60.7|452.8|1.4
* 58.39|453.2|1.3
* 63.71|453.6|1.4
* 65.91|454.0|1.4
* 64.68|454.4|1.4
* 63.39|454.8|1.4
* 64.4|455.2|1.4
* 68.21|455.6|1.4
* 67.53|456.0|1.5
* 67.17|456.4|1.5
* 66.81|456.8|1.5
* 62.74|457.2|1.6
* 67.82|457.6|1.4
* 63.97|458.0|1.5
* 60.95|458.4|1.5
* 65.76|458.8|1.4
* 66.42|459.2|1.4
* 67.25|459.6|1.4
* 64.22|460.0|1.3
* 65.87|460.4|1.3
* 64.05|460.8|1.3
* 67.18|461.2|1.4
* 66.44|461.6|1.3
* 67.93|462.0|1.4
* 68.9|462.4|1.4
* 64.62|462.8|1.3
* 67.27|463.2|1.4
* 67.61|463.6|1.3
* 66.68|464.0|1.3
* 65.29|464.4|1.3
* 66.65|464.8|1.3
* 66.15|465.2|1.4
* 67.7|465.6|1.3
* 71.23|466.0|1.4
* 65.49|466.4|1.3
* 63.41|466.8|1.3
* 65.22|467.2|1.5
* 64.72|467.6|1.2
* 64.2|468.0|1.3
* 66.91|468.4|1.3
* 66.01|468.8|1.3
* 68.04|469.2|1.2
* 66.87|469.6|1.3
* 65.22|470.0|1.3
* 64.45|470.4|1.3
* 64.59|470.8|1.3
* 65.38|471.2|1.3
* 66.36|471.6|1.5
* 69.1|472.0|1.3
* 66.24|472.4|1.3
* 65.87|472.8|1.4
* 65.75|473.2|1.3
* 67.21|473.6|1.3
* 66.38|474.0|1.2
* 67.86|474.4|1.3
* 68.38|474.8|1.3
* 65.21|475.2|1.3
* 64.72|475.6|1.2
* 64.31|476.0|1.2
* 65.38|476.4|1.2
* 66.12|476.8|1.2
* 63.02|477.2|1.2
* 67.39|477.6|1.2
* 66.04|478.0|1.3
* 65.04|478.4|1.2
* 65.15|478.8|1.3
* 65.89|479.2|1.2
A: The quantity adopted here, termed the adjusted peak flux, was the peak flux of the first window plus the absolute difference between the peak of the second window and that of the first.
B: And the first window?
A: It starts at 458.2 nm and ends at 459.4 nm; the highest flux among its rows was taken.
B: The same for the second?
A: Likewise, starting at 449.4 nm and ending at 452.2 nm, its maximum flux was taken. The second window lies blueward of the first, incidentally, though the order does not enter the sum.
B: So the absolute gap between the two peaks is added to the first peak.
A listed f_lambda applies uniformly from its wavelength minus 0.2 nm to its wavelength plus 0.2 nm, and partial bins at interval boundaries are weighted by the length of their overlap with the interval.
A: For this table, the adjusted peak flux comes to 71.2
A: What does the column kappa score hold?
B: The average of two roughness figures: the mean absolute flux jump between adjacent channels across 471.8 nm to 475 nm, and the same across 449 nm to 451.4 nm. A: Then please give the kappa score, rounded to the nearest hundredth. 1.63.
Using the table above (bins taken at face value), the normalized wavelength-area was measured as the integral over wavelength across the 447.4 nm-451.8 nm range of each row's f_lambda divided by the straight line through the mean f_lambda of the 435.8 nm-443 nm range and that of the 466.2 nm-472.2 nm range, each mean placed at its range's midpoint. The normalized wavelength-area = 4.67 nm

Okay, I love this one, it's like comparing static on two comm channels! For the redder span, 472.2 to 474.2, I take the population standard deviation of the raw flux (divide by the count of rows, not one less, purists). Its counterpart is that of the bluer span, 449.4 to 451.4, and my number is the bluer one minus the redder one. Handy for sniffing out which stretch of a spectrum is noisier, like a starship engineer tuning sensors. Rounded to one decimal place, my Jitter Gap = 1.7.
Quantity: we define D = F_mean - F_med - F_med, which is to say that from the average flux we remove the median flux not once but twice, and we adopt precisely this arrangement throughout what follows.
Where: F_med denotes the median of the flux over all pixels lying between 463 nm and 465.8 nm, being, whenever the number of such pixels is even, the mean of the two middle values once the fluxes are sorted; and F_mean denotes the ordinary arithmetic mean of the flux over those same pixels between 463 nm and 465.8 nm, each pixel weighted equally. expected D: -66.6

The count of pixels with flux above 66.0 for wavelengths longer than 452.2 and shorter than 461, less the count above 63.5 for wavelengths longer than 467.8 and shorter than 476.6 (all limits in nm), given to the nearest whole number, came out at -14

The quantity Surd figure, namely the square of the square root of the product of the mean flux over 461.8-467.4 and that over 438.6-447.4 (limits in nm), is 4123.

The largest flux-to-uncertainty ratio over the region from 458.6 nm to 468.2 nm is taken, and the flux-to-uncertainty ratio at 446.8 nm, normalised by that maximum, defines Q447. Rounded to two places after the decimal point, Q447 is 0.79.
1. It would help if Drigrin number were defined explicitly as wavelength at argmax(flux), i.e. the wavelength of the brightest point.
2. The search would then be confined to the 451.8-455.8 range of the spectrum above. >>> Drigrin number 455.6 nm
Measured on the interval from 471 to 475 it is 472.0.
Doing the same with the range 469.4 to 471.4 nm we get 469.6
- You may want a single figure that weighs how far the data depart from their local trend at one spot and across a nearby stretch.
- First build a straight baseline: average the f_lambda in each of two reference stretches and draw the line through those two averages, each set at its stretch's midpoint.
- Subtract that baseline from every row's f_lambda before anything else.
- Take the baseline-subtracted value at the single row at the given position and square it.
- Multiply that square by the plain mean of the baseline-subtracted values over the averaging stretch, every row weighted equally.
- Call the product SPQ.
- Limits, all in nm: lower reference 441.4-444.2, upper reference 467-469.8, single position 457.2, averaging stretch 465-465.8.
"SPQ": 3.6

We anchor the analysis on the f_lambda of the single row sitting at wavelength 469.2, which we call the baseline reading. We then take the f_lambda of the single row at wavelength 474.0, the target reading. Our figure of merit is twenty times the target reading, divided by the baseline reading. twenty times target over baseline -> 19.5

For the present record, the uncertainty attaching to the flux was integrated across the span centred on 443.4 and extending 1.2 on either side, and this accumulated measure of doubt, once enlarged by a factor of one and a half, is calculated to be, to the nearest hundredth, 5.28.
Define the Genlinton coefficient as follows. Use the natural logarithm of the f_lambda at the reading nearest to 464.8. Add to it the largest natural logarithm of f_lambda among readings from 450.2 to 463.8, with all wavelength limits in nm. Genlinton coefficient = 8.47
